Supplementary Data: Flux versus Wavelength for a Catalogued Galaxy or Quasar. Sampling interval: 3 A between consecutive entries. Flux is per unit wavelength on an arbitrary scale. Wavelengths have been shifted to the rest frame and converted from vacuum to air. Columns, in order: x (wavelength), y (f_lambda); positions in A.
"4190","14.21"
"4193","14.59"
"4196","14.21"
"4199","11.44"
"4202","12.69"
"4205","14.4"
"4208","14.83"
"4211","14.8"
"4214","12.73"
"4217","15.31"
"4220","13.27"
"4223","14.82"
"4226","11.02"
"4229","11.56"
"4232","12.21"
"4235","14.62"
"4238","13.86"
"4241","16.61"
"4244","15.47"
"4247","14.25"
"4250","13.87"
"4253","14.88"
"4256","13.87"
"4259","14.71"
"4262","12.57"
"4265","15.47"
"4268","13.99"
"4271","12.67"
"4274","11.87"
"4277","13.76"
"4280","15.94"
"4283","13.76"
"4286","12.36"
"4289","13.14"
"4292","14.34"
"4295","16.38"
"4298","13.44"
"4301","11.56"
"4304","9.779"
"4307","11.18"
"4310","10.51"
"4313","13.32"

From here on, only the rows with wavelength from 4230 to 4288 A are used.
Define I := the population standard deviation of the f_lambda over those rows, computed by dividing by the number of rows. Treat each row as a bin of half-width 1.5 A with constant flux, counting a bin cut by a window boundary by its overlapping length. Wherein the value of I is 1.28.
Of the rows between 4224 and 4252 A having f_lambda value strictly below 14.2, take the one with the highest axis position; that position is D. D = 4250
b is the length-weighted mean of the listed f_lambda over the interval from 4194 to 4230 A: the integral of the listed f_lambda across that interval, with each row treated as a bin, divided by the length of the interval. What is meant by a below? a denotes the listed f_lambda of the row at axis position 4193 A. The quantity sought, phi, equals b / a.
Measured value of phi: 0.92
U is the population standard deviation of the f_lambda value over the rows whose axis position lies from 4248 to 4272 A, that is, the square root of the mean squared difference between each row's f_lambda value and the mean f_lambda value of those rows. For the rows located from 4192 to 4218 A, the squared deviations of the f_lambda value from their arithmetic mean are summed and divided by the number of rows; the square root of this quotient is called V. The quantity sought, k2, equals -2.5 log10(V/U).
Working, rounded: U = 1.0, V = 1.2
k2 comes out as -0.3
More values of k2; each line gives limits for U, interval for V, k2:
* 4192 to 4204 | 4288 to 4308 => -0.5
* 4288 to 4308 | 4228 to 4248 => 0.2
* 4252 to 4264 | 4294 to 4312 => -1.0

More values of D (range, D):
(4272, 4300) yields 4298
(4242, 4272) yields 4271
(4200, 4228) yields 4226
